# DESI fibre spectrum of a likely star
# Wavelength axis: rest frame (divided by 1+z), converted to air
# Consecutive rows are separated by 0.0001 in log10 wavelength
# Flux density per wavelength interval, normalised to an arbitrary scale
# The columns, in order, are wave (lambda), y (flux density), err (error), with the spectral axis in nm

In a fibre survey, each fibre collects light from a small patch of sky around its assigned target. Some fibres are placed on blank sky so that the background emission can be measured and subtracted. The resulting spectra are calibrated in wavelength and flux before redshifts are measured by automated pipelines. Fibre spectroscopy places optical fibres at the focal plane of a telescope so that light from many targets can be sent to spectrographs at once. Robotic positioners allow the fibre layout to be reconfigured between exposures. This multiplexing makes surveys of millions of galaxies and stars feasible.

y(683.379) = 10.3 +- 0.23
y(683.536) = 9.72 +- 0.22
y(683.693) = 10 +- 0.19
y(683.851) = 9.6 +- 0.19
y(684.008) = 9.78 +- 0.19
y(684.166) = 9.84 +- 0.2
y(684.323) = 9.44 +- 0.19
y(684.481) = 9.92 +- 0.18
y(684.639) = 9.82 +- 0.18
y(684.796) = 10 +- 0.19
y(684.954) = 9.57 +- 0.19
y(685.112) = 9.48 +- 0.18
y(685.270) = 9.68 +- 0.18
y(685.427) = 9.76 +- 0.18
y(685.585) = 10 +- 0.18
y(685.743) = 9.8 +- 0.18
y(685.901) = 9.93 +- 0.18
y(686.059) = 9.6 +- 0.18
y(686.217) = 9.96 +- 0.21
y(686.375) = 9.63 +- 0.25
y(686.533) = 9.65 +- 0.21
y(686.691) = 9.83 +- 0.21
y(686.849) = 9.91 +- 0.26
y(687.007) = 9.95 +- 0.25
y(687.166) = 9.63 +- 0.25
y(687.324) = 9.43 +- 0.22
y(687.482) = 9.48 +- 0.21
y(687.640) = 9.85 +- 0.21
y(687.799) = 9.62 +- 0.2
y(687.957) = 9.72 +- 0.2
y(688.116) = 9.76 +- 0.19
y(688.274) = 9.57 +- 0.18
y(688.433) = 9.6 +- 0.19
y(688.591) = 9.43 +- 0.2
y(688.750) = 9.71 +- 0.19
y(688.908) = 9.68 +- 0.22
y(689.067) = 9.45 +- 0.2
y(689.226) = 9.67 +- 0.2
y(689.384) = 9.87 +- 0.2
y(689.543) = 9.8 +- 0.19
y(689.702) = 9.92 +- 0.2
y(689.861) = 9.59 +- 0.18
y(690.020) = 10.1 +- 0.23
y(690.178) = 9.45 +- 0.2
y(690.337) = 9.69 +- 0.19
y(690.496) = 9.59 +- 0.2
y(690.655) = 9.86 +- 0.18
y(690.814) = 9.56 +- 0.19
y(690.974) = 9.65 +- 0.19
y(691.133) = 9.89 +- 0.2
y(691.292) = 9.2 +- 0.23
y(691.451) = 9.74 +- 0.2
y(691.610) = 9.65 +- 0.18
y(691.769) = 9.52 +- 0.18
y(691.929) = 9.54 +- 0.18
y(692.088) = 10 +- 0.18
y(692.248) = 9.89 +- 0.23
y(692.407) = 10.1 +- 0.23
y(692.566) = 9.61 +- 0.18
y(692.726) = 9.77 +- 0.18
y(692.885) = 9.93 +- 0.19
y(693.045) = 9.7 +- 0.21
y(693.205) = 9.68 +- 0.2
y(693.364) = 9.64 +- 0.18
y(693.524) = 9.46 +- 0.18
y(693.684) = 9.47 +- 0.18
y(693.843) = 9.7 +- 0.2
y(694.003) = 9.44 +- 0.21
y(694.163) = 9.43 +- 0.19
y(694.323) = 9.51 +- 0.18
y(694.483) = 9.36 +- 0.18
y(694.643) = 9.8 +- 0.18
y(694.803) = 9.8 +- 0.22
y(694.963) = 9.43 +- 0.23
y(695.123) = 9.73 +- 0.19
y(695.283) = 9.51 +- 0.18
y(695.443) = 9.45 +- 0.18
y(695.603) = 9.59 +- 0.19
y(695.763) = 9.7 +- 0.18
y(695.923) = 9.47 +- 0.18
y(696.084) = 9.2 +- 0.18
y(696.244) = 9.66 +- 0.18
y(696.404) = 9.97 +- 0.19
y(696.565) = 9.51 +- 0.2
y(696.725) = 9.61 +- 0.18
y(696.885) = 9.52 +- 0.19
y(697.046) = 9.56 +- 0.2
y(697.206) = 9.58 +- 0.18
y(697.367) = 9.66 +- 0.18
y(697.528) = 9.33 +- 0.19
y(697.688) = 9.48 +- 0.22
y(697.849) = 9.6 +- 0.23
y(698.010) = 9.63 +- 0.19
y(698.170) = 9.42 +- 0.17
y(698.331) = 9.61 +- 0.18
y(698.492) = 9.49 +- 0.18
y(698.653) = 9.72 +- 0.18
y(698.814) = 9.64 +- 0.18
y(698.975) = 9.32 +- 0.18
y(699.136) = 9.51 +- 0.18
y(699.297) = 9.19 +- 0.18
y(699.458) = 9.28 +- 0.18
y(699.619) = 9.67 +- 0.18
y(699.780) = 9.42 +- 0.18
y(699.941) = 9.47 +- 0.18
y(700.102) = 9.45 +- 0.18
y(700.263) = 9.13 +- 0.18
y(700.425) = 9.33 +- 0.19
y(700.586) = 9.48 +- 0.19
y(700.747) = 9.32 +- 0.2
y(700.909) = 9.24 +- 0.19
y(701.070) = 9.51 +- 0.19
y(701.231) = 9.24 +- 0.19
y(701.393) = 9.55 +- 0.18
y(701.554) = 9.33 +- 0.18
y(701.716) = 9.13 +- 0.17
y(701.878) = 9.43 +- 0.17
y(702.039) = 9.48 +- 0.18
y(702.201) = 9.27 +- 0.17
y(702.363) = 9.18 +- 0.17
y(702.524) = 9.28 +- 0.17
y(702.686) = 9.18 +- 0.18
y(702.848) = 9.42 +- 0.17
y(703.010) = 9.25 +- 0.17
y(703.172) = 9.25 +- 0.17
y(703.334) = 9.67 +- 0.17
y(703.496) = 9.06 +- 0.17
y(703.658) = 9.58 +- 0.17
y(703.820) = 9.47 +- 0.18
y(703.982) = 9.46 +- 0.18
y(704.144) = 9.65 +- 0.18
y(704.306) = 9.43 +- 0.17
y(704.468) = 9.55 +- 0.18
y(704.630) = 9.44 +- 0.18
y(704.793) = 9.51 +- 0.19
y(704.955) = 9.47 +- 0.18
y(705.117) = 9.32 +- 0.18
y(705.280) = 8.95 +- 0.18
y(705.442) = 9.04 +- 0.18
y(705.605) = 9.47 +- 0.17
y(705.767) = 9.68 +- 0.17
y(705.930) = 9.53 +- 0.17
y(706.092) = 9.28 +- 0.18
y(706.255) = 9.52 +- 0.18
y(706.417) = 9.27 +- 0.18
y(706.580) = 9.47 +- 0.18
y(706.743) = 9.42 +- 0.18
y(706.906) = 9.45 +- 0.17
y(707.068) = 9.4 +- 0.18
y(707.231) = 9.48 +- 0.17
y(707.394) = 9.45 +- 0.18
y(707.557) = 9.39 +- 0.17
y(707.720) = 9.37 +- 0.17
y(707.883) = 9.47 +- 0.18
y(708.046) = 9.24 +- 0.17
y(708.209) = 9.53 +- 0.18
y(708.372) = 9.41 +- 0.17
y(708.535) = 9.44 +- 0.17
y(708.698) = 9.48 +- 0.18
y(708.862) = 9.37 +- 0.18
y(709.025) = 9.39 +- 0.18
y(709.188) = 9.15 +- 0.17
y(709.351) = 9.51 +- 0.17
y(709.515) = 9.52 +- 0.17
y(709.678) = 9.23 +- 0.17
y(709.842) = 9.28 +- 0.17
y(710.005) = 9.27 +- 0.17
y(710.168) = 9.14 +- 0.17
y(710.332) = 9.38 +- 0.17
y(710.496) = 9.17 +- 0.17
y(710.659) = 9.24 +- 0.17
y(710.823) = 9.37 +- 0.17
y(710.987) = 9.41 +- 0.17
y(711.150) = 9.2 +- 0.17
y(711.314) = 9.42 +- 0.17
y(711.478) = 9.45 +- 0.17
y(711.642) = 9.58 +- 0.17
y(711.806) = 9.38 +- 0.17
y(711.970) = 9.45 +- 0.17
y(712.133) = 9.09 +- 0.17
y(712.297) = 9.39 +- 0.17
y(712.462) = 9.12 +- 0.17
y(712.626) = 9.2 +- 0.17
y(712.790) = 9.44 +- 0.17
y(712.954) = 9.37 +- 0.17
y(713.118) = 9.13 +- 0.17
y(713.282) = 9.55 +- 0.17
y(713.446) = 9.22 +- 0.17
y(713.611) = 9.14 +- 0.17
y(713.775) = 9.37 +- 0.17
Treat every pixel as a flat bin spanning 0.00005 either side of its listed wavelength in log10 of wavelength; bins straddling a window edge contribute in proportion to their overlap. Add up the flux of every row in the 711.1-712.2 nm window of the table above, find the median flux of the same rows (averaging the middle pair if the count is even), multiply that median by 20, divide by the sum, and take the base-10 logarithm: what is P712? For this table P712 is 0.458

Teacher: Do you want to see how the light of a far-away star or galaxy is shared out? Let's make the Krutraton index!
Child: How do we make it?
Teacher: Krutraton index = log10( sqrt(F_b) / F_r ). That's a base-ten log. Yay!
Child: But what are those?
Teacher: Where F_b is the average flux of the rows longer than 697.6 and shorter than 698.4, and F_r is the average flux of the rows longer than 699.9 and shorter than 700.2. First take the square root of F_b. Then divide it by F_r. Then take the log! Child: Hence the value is -0.486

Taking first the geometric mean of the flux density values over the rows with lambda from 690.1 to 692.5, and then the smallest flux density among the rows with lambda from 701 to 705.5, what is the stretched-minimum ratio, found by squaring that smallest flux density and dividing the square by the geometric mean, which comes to 8.3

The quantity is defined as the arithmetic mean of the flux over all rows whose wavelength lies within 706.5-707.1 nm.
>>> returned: 9.44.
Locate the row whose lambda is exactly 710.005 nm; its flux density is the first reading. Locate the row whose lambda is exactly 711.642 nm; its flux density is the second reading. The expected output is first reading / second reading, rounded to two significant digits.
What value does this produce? 0.97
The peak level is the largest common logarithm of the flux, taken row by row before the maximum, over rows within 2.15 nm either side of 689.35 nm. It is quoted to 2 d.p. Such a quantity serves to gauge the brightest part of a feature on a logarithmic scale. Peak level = 1.00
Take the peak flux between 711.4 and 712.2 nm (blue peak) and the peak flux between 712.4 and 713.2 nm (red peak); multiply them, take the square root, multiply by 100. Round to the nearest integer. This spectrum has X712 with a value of 951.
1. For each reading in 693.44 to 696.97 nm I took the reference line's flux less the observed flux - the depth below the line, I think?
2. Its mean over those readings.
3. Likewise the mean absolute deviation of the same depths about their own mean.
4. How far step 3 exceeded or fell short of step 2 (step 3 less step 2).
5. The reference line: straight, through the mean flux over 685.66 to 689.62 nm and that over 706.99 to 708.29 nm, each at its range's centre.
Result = 0.11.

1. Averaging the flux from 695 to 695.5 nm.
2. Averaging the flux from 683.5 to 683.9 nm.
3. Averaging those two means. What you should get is 9.67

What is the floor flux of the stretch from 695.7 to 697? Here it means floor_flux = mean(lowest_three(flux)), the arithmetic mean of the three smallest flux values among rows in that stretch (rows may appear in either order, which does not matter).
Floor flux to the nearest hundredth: 9.39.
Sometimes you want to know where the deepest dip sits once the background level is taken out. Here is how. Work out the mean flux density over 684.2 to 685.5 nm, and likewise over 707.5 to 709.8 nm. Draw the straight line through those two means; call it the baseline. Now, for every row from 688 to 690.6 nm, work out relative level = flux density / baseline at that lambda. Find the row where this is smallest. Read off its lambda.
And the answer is 688.591 nm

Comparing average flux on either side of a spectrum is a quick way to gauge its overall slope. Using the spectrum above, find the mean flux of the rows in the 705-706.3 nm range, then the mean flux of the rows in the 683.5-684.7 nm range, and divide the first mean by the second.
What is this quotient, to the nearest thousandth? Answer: 0.957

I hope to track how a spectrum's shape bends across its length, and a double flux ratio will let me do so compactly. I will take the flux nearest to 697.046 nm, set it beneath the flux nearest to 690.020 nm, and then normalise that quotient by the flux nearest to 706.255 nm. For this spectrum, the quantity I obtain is 0.111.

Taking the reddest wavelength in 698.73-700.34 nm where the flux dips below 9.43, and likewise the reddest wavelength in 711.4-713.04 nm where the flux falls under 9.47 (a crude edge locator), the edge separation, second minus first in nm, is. 12.69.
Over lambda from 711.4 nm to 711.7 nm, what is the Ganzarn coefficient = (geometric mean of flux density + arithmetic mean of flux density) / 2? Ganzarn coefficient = 9.51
